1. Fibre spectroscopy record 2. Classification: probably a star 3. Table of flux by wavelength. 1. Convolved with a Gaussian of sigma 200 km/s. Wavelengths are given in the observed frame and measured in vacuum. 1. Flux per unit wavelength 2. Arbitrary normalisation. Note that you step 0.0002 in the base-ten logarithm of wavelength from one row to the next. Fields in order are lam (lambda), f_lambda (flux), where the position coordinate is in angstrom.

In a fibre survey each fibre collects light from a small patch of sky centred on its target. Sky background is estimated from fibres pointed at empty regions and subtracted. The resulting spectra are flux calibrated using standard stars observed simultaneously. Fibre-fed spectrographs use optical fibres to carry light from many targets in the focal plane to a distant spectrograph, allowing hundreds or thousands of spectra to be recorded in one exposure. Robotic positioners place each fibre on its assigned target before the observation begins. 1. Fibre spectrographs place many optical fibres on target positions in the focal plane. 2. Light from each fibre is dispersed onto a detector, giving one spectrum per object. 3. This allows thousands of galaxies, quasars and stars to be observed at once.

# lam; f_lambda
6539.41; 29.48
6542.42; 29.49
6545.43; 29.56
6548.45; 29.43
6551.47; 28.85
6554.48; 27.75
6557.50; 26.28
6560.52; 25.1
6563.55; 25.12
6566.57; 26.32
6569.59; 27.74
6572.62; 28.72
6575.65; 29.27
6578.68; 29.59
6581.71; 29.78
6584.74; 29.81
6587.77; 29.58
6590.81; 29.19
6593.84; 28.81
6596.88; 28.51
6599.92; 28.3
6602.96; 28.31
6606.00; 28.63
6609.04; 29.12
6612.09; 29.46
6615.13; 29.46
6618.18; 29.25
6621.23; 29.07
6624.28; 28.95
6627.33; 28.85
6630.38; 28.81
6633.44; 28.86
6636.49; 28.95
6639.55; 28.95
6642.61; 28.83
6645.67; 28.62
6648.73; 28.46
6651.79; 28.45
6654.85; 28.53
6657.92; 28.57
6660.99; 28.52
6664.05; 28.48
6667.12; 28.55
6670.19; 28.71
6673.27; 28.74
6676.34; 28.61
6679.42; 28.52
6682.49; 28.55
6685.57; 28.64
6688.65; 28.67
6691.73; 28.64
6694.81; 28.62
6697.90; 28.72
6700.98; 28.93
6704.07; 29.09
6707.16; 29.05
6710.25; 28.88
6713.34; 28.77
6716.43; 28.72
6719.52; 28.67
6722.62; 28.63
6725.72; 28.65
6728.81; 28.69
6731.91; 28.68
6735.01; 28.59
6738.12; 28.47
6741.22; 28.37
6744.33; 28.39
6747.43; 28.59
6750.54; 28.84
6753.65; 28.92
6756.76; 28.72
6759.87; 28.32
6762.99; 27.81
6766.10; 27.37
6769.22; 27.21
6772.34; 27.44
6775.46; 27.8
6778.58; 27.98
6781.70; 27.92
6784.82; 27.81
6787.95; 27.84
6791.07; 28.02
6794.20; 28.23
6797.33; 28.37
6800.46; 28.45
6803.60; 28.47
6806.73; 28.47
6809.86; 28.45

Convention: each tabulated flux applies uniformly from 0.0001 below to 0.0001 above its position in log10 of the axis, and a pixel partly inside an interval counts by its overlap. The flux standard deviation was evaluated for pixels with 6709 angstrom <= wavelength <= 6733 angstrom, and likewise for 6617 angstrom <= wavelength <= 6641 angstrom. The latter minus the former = 0.1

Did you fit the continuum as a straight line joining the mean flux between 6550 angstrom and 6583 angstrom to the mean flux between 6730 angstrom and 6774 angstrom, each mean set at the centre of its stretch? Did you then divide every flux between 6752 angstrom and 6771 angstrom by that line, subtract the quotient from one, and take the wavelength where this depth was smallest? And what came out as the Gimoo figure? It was 6753.65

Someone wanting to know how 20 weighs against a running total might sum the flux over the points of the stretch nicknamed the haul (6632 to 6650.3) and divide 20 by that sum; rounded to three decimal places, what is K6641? 0.116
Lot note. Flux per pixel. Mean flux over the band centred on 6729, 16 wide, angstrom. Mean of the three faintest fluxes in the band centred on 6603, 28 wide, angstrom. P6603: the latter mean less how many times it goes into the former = 27.4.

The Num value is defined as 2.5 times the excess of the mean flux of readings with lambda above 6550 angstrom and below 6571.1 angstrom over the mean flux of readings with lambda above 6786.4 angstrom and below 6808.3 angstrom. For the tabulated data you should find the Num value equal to -3.8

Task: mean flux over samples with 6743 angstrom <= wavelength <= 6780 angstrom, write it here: 28.1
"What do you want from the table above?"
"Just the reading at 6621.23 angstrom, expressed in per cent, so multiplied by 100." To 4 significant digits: 2907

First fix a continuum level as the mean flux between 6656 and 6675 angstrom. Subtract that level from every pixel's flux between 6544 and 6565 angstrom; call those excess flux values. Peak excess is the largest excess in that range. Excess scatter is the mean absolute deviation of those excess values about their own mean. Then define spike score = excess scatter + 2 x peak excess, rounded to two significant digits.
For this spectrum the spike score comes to 3.6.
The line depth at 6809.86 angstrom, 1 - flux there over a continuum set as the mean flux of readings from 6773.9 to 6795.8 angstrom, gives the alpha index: -0.018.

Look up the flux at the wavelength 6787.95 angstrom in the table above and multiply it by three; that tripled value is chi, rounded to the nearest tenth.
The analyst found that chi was 83.5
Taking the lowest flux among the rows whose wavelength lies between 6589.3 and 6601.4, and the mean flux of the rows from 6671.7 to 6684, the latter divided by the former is 1.01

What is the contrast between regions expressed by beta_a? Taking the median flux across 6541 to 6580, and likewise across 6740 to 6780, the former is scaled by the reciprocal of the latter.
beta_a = 1.01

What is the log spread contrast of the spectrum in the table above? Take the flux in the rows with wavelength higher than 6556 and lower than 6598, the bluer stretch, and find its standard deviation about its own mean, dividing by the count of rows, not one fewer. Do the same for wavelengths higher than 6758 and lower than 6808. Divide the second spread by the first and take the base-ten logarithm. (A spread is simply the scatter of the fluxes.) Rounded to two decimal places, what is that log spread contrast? -0.63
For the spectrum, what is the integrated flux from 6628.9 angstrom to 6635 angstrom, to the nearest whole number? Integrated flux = 176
